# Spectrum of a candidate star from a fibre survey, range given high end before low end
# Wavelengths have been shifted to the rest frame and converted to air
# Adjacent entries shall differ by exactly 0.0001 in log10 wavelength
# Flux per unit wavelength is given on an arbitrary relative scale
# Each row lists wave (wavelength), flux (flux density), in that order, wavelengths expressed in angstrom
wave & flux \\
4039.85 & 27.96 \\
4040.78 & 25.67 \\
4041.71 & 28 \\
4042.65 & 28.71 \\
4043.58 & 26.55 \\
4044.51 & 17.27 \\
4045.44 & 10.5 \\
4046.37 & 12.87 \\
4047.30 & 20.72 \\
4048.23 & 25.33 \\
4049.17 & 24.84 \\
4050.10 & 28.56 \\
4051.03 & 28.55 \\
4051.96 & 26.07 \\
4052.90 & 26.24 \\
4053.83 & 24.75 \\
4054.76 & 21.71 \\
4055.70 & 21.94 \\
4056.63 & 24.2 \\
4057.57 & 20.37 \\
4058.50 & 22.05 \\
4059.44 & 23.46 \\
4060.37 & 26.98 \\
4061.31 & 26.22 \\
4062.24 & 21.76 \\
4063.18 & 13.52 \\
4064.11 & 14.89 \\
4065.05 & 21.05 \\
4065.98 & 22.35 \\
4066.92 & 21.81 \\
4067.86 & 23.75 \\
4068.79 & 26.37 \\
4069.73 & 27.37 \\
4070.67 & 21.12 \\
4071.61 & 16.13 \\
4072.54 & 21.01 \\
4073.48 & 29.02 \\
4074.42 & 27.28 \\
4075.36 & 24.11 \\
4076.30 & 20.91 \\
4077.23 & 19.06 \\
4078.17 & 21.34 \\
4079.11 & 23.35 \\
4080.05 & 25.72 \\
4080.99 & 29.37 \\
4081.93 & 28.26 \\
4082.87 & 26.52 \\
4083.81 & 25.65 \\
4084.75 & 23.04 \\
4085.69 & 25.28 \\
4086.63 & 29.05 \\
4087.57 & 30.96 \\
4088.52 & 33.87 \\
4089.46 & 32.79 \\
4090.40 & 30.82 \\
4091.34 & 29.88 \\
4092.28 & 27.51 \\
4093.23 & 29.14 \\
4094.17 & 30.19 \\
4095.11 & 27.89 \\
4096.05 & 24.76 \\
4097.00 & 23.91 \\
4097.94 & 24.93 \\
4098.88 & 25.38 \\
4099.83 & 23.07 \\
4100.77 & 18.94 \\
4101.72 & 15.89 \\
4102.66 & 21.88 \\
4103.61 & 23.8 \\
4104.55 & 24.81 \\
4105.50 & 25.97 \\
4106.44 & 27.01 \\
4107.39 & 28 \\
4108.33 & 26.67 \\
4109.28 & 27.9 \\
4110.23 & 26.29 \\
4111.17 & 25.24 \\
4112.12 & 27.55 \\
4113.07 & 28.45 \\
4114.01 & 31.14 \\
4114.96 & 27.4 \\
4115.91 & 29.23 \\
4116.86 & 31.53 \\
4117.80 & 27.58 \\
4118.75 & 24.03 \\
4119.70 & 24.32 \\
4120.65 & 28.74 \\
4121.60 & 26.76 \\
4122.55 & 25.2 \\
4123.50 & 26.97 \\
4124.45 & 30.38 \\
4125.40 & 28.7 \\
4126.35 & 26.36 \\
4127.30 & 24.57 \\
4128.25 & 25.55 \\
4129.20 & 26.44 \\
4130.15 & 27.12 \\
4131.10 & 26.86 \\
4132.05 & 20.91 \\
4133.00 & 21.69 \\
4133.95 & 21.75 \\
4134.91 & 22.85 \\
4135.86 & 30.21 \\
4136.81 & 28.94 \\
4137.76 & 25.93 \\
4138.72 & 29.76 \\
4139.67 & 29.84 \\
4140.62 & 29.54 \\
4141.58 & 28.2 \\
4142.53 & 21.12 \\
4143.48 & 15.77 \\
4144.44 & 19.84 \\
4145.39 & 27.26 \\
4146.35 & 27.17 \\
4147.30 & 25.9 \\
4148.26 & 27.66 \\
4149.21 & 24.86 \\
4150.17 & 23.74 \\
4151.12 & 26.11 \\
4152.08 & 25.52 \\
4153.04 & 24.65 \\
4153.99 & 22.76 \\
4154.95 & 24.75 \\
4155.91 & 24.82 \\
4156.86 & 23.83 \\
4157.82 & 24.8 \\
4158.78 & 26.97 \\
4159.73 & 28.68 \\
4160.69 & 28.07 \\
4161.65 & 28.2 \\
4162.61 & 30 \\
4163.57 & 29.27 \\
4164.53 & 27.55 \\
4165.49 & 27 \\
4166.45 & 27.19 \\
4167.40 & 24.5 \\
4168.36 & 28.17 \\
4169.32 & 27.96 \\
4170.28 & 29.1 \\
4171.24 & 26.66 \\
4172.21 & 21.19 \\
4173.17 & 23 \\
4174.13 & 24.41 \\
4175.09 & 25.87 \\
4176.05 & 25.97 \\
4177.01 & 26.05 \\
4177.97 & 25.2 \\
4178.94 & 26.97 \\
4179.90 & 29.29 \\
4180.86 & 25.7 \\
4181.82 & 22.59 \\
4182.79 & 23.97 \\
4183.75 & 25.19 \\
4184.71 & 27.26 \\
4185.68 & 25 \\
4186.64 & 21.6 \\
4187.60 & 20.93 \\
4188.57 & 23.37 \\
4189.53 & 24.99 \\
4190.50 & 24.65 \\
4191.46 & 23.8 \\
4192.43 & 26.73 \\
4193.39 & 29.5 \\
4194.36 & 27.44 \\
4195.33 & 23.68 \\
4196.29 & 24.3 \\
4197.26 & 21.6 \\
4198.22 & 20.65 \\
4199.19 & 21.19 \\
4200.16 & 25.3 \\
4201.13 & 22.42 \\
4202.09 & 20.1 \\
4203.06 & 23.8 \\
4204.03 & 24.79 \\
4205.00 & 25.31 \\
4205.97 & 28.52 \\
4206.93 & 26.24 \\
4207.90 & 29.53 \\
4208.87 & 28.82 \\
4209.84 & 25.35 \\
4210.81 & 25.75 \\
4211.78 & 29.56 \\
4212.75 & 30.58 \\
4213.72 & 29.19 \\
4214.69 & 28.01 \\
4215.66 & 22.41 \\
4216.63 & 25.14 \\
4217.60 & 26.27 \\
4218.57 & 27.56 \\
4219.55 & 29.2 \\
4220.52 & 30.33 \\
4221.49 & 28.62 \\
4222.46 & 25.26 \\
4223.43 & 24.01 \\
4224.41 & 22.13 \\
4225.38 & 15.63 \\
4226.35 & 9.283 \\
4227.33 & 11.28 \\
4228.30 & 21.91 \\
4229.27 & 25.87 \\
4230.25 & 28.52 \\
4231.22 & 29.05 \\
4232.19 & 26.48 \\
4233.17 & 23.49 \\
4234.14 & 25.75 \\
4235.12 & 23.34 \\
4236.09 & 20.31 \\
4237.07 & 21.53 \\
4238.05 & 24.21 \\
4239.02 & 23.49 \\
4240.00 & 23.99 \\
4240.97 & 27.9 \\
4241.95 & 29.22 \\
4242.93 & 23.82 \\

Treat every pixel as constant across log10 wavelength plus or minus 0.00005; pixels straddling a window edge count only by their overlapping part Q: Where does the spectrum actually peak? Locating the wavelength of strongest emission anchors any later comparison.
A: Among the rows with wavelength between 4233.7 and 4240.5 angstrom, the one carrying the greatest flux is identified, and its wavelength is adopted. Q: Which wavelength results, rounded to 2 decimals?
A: 4234.14 angstrom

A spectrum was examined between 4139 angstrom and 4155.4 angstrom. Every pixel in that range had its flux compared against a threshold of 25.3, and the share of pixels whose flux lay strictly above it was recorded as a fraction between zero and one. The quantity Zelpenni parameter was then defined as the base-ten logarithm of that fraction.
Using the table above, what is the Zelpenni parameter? -0.28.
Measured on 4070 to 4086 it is -0.39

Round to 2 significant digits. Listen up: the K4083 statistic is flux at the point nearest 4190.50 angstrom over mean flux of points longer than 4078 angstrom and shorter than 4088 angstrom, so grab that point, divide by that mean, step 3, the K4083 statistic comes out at 0.94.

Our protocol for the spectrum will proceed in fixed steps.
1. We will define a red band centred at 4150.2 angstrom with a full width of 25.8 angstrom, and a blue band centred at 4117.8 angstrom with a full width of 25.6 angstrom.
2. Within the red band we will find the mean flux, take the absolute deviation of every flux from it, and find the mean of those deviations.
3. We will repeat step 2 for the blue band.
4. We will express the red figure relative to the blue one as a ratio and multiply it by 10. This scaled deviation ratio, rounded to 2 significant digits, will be 16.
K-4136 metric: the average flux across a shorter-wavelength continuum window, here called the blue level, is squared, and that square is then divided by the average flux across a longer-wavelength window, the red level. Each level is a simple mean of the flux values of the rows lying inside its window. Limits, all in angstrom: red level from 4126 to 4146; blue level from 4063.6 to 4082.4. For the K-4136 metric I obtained 21.3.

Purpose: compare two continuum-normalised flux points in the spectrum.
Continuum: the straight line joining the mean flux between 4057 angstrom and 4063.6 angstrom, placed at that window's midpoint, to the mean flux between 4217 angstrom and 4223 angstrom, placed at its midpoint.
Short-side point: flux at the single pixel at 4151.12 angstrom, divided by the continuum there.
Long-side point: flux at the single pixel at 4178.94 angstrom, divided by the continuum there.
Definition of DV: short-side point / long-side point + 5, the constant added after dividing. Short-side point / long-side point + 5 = 6.0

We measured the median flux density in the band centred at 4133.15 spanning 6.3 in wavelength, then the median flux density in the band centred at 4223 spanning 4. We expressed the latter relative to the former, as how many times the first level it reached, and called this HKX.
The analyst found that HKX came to 1.08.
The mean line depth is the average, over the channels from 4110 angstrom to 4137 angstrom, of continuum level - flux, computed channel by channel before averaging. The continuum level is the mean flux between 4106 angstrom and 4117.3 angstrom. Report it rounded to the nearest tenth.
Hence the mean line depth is 1.4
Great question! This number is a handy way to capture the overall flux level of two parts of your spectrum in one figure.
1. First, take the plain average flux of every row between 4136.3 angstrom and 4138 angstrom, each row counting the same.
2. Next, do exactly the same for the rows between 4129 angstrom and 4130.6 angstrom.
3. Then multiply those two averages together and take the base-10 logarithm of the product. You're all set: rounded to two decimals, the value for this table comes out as 2.87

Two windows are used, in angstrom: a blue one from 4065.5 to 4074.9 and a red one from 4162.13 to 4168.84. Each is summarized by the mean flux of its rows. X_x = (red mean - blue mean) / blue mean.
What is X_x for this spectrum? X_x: 0.17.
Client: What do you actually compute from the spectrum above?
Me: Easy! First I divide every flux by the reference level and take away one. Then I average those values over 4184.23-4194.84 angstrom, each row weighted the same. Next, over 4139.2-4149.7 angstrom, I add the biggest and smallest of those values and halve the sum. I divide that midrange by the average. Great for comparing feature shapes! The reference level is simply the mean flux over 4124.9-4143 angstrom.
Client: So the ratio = 3.0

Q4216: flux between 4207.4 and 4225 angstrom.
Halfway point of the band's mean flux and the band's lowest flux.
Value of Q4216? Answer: 25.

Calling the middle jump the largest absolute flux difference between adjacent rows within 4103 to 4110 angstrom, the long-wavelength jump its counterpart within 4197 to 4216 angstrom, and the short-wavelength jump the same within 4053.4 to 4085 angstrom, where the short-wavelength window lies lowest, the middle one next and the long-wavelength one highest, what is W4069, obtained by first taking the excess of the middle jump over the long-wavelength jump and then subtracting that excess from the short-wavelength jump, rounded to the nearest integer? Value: 13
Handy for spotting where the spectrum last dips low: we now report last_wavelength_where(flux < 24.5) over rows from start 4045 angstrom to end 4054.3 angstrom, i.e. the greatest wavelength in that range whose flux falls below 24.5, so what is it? 4047.30 angstrom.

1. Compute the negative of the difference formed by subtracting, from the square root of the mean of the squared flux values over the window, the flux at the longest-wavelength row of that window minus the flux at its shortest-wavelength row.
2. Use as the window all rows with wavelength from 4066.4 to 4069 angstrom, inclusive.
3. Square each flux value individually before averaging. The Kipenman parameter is -19.5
